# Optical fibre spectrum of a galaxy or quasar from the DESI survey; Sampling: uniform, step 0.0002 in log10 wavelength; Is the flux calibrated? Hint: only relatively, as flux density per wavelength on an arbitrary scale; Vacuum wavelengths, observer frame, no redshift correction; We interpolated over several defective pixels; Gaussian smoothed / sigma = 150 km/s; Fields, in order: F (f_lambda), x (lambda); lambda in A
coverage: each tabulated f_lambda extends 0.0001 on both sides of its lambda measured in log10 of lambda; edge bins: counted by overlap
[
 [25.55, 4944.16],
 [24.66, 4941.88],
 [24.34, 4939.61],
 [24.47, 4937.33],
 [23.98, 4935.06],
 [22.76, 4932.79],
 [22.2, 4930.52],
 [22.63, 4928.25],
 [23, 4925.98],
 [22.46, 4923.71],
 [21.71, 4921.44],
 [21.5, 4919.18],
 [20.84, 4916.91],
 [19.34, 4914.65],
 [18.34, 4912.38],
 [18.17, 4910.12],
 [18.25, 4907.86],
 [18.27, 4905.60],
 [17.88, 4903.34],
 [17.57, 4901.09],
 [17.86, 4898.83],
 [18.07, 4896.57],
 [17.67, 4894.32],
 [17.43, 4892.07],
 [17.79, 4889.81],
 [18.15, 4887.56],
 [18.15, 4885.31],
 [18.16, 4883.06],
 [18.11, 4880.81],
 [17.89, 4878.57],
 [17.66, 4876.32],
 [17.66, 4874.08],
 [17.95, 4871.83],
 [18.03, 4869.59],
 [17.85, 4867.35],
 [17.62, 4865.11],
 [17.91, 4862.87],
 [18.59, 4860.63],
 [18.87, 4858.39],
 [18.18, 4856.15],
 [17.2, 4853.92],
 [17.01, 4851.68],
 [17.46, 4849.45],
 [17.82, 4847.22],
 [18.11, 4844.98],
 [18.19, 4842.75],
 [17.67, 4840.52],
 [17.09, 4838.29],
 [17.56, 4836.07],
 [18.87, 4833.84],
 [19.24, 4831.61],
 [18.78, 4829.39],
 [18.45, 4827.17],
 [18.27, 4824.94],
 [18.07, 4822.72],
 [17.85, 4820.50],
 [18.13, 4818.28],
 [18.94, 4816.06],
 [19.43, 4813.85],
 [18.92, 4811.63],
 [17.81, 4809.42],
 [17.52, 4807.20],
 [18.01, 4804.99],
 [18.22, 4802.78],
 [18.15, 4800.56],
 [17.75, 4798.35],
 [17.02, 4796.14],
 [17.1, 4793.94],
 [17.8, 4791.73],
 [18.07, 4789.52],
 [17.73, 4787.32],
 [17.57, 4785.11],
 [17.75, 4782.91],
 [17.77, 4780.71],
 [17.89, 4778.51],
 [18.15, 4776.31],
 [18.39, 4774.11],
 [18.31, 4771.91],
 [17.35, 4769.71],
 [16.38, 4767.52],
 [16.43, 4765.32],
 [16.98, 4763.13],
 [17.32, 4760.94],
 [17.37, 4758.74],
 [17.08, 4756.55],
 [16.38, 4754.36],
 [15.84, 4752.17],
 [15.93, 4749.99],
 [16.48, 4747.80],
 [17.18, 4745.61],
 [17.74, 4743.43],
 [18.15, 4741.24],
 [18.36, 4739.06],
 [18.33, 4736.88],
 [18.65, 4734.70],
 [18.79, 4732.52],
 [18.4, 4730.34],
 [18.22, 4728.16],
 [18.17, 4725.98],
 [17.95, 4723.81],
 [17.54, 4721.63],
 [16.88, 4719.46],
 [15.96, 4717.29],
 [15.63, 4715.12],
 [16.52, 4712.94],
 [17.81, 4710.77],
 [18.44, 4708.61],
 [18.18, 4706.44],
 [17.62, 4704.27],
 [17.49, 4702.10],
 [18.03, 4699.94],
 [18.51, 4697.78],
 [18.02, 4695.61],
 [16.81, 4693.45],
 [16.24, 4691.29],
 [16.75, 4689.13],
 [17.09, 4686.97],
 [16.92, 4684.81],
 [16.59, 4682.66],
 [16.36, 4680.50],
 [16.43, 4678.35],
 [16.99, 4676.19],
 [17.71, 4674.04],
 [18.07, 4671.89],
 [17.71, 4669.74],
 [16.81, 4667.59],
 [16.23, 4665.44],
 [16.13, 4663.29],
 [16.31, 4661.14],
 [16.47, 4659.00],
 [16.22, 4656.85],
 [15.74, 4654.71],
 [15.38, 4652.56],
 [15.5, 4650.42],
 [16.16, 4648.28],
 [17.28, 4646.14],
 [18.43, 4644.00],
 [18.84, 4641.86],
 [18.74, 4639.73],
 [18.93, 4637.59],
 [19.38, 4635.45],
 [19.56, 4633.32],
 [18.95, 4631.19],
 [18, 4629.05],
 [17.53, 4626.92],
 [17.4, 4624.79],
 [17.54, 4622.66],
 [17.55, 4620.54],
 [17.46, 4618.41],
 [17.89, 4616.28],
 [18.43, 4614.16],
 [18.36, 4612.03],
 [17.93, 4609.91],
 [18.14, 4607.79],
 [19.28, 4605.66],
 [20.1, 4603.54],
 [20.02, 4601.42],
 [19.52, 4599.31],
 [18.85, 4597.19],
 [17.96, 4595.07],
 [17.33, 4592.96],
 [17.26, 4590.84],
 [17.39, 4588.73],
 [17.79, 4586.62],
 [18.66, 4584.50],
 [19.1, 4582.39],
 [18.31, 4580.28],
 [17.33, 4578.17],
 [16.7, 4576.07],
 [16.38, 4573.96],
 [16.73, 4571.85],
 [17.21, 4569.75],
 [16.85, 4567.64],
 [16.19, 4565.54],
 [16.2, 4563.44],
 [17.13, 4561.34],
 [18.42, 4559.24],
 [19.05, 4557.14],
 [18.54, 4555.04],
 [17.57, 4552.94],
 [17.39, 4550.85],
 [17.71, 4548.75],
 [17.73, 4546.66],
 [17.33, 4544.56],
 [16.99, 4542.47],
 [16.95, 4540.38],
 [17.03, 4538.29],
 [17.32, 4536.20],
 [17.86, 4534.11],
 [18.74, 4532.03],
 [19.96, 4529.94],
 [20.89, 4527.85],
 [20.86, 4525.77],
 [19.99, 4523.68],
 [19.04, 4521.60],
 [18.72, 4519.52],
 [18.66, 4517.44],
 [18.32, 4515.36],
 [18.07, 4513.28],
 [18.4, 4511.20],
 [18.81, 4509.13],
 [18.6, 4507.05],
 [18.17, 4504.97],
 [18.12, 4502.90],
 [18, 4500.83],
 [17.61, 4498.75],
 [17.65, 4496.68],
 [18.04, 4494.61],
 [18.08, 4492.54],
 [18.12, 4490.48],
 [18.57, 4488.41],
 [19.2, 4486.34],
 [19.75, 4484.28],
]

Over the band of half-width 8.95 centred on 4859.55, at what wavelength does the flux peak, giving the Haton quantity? 4858.39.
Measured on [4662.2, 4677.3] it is 4671.89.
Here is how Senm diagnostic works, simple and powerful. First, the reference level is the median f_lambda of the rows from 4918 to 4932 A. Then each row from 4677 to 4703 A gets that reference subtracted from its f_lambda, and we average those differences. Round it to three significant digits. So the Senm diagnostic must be -5.23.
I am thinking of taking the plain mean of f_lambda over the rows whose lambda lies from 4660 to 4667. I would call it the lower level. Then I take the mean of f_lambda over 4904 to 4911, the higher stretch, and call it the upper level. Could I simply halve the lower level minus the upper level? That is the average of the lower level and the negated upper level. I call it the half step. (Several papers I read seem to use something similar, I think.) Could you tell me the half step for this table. -1.0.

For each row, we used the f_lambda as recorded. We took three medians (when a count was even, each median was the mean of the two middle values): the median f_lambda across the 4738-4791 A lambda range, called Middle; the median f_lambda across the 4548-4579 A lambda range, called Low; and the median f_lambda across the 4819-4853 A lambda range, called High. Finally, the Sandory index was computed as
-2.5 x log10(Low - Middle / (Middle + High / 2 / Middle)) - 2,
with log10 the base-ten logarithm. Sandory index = -5.03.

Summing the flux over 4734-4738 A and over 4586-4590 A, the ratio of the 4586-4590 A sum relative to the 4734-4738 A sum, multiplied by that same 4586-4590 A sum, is 33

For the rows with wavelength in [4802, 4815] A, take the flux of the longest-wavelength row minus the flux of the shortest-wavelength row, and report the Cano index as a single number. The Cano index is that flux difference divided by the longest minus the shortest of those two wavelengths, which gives 0.11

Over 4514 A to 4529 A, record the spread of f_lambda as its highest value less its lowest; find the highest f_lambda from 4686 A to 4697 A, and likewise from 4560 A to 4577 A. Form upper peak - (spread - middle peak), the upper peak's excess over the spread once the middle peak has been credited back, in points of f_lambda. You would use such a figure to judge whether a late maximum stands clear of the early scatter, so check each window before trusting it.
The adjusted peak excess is 32.7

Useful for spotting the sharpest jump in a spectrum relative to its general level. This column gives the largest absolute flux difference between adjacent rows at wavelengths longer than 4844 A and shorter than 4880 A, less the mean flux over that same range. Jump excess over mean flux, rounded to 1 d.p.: -16.9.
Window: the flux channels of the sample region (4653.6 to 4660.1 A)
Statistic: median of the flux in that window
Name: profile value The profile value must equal 16.2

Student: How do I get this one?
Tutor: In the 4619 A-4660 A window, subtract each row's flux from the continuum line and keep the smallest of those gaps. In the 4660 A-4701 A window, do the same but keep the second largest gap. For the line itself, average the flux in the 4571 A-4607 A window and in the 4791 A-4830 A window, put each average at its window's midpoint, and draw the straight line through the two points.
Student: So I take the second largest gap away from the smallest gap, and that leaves -3.3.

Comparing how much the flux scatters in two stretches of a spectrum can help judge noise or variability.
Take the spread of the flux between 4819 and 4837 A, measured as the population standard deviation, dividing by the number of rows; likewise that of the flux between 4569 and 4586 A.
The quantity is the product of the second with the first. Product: 0.5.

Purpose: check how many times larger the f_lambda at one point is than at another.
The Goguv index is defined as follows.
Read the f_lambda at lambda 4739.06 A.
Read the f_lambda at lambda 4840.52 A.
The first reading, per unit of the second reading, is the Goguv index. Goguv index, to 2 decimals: 1.04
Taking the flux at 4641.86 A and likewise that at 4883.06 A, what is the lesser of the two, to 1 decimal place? 18.2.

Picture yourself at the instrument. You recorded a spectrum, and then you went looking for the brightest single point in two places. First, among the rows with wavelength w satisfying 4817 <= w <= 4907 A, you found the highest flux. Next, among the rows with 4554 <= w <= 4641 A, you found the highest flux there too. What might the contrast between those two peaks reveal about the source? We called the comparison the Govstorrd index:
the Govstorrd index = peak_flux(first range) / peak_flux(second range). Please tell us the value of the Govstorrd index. 0.96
